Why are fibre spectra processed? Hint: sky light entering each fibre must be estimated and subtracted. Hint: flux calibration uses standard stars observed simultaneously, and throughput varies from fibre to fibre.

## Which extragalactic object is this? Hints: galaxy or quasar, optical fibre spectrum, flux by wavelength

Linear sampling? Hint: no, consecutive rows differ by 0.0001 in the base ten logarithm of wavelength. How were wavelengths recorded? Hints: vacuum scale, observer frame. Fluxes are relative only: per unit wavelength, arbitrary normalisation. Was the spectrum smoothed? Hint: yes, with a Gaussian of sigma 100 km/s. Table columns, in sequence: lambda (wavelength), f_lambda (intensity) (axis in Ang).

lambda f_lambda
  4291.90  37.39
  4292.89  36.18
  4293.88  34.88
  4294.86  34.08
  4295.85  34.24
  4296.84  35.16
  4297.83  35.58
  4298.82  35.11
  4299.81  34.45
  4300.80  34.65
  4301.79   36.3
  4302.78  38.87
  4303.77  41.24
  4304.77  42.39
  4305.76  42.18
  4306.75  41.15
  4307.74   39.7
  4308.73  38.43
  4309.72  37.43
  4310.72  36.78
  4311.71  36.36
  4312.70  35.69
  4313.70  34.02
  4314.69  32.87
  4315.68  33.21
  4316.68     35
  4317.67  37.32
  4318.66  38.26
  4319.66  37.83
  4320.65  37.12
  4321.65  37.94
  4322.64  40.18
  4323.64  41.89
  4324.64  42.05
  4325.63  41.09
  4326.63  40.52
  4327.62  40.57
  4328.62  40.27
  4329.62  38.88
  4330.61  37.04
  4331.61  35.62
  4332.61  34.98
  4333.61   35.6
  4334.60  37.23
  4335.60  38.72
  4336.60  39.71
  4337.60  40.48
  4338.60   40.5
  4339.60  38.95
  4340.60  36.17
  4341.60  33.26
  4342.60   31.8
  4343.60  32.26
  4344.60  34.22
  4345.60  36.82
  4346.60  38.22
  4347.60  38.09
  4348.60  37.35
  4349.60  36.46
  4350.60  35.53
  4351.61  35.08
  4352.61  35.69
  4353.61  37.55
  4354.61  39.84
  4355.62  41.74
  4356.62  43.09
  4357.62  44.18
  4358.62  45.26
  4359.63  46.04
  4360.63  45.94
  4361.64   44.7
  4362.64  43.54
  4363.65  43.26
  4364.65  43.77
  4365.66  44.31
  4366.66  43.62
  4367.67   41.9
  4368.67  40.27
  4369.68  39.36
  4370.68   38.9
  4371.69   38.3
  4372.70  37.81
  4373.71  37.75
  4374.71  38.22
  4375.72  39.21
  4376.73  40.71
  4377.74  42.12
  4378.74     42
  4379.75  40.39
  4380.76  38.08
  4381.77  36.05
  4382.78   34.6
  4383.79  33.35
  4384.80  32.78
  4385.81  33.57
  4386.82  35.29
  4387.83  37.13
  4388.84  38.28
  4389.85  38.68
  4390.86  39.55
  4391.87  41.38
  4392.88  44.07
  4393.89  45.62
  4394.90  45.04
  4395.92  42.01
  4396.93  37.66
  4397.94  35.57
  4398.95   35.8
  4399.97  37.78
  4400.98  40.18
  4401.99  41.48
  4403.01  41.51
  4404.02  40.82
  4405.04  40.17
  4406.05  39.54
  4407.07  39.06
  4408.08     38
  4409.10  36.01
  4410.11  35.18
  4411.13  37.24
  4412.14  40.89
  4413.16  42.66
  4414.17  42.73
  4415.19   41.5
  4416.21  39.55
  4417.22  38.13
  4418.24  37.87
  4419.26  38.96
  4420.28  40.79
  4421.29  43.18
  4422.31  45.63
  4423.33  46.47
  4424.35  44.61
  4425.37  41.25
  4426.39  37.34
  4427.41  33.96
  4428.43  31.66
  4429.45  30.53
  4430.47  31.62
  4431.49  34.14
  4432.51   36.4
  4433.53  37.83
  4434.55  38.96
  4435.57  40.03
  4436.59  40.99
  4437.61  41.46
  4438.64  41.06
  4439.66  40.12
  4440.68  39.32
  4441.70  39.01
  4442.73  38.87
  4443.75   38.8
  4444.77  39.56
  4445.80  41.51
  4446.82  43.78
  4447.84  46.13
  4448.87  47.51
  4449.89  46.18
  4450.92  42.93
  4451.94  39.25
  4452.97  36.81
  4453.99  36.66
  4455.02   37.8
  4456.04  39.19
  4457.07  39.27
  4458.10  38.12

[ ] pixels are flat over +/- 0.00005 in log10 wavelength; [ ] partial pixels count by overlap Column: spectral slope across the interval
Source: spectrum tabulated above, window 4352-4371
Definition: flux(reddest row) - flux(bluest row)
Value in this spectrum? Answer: 3.2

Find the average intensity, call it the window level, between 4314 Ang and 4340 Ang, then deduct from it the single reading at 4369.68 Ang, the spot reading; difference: -1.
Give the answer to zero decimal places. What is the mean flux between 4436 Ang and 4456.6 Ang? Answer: 41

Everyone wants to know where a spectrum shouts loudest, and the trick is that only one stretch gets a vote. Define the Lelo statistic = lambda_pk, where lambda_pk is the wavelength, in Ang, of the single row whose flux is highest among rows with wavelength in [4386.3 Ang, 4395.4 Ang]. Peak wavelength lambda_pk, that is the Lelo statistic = 4393.89 Ang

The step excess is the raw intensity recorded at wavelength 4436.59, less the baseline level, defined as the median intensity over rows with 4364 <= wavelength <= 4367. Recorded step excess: -2.8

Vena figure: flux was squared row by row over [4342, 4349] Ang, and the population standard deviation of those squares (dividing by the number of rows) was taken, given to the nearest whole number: 178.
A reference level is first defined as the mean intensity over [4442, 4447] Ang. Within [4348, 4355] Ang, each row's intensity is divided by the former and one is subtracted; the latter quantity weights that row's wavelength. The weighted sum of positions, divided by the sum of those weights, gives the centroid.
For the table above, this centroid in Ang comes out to 4351.2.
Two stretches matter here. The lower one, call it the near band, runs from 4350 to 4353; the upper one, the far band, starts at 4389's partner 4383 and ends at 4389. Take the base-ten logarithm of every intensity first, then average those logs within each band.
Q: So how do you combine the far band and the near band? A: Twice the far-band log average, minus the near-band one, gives 1.54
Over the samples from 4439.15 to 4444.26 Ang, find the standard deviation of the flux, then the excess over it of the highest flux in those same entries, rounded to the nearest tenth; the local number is 39.6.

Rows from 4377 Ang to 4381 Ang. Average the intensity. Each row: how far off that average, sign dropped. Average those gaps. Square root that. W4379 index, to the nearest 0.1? 1.2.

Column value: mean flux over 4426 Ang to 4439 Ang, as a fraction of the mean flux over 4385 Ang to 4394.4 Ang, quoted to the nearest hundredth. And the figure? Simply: 0.93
